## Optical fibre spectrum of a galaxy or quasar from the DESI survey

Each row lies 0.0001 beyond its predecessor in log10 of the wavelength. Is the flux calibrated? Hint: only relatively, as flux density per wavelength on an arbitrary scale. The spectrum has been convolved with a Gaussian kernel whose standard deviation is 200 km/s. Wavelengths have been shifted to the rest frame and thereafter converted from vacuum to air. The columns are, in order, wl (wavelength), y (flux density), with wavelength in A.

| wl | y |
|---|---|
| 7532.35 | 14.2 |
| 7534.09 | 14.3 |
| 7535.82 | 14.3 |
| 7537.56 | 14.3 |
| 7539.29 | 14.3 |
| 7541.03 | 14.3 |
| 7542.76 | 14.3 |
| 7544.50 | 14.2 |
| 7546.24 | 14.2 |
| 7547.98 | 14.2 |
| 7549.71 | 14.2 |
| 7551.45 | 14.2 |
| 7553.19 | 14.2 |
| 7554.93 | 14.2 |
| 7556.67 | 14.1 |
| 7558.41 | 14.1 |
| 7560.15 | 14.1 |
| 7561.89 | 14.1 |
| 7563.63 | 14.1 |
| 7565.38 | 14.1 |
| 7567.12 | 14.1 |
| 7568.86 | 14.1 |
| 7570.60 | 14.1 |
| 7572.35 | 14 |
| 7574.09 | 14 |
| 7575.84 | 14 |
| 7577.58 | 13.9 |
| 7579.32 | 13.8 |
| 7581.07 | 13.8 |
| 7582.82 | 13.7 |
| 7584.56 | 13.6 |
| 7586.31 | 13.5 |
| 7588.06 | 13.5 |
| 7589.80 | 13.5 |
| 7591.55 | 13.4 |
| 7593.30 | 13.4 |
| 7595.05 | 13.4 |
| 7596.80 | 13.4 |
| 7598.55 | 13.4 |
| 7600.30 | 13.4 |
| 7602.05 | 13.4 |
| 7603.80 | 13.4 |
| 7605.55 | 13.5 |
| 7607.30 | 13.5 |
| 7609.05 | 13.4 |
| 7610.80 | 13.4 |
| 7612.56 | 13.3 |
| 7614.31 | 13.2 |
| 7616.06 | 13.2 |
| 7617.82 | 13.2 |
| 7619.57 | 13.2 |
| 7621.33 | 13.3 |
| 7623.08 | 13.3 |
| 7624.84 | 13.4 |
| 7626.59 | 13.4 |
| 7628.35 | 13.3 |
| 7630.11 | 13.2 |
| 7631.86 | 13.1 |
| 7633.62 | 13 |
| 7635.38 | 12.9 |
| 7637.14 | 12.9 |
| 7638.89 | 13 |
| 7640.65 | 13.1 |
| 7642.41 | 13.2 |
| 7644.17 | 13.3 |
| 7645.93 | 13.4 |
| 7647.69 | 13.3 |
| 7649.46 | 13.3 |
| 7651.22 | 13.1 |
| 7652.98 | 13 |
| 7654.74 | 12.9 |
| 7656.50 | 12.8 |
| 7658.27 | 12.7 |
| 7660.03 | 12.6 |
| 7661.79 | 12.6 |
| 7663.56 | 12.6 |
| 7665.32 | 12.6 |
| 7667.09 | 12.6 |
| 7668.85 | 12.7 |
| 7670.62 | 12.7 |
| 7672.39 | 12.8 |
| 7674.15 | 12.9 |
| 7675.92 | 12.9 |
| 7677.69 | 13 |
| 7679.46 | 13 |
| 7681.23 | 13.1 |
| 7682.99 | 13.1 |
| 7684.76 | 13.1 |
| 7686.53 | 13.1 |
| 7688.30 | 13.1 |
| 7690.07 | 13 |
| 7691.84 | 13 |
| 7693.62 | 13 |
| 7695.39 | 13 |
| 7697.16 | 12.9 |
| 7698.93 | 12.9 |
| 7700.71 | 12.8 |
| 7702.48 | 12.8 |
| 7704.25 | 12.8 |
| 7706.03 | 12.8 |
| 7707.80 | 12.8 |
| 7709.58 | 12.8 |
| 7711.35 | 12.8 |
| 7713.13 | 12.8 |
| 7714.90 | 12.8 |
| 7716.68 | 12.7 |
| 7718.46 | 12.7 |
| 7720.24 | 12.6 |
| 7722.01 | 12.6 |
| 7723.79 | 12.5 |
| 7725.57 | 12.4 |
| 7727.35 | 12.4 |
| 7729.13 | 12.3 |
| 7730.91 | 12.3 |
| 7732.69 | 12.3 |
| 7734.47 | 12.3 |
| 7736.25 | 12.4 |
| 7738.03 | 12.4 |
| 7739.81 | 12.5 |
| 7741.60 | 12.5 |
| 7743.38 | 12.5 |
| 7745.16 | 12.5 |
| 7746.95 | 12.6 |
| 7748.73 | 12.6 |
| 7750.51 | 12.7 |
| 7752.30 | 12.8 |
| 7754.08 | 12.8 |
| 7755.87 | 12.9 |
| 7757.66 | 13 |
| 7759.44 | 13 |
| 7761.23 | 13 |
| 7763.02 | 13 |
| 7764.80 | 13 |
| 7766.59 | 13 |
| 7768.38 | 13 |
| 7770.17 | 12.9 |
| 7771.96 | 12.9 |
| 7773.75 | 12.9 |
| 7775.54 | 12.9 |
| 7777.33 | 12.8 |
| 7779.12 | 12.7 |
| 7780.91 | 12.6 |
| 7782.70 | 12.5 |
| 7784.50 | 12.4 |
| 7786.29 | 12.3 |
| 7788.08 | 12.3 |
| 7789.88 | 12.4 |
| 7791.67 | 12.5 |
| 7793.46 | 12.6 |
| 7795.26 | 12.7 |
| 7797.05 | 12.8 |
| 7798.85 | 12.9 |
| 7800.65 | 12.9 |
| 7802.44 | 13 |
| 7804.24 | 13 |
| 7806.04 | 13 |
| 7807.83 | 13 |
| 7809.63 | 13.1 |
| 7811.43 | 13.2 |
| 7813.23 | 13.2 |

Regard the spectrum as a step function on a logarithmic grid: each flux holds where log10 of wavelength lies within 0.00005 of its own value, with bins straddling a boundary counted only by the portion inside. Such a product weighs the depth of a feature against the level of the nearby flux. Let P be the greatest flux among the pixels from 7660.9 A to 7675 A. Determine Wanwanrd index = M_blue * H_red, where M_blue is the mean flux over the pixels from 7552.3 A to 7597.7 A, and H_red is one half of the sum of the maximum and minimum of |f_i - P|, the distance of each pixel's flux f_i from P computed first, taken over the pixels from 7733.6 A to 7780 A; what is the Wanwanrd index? 4.2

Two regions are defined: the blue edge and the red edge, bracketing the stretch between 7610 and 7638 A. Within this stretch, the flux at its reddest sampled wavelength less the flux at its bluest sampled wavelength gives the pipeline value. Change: -0.50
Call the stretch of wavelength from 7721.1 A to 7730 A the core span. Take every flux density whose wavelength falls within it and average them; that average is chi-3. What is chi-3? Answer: 12.4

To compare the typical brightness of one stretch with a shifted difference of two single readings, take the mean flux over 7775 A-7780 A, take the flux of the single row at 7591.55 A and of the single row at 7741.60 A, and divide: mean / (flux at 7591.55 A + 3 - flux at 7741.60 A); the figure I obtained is 3.28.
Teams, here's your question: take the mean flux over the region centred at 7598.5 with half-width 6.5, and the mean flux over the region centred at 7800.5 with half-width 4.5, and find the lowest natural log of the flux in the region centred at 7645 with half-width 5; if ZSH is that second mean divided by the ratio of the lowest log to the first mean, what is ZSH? 67.3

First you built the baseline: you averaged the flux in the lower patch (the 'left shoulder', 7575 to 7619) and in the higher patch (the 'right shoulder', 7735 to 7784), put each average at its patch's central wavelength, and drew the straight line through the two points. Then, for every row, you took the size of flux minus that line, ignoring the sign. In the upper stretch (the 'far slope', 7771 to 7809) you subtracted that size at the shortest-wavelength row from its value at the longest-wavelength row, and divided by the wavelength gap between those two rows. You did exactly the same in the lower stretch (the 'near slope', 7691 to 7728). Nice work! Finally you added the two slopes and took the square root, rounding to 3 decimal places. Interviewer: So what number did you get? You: 0.140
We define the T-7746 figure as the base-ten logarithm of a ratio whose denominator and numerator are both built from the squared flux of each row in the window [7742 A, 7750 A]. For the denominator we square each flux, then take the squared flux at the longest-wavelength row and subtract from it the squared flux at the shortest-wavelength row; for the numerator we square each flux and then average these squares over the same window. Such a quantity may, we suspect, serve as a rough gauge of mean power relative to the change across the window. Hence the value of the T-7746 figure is 1.8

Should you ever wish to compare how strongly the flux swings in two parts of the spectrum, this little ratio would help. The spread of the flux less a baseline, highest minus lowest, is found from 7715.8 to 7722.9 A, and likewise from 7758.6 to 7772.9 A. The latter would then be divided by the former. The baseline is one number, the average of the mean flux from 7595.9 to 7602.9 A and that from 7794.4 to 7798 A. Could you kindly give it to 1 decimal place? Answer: 1.0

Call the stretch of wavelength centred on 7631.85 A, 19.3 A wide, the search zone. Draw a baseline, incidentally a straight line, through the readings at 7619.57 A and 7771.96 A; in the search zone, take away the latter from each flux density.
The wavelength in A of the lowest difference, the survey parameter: 7635.38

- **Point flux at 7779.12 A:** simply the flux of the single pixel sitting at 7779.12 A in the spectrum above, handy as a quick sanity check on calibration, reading 12.7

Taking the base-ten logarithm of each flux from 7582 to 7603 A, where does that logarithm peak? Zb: 7582.82 A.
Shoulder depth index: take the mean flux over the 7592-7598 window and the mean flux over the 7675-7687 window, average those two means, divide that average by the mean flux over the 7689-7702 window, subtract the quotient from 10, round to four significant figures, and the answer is 8.978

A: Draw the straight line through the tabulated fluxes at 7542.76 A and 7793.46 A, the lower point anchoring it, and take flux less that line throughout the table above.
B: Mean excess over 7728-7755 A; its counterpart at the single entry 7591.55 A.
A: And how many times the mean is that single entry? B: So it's 1.3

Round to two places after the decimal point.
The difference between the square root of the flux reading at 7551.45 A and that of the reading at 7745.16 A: 0.23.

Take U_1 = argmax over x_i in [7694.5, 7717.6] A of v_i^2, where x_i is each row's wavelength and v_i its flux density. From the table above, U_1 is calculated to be 7695.39 A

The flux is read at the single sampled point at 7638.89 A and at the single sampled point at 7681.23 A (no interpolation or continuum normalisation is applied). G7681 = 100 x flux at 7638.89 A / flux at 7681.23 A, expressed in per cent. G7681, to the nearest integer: 99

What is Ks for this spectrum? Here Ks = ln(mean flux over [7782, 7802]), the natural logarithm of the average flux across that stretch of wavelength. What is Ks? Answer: 2.532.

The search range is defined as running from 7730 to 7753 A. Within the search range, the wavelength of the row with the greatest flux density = 7752.30 A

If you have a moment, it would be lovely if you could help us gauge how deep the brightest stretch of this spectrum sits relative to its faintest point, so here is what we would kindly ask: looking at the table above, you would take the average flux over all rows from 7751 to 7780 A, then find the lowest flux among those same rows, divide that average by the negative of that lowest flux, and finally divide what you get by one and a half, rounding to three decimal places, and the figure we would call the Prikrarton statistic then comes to -0.678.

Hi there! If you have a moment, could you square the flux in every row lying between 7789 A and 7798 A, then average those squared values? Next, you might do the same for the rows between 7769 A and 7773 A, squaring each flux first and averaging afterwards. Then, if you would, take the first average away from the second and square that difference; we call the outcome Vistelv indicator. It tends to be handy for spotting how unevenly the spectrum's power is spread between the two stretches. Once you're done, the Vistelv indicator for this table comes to 58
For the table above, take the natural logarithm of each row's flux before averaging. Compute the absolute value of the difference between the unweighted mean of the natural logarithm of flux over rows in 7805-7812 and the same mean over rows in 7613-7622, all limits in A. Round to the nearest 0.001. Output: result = 0.011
